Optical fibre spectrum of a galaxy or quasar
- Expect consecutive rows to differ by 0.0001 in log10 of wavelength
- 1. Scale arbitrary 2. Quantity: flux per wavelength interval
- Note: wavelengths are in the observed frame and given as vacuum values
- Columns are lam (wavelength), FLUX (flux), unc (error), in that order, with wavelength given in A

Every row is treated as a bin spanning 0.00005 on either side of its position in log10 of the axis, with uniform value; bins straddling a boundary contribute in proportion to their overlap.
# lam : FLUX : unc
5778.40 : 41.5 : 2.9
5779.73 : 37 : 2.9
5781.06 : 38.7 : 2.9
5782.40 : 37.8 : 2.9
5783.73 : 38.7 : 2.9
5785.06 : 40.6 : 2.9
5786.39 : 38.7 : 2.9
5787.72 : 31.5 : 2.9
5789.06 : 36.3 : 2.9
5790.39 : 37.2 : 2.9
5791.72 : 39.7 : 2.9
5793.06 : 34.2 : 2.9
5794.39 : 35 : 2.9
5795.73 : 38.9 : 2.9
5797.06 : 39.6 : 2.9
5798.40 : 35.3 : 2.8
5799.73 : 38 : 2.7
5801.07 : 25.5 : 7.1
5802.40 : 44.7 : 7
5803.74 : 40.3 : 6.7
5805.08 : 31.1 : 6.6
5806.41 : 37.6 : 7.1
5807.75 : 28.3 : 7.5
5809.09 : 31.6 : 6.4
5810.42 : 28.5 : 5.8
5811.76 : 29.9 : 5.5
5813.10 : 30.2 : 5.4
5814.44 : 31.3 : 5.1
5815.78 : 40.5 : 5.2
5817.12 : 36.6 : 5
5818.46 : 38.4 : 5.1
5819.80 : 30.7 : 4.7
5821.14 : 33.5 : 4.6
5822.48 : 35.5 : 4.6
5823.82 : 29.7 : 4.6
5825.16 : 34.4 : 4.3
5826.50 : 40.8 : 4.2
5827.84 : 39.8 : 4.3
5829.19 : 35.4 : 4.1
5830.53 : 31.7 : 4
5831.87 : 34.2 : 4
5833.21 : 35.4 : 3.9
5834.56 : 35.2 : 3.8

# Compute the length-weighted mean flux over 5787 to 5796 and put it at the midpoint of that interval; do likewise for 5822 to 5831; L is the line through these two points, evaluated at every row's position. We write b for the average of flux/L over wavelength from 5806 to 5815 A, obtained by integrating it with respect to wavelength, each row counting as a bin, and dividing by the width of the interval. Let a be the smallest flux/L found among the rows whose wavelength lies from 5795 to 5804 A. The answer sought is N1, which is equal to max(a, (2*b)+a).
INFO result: 2.44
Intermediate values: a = 0.71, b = 0.87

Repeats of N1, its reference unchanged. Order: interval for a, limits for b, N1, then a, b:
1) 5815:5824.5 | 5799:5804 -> 2.90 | 0.84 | 1.03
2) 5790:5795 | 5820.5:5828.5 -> 2.96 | 0.95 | 1.01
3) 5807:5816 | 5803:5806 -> 2.81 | 0.79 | 1.01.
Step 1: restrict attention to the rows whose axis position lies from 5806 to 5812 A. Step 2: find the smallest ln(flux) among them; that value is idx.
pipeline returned 3.34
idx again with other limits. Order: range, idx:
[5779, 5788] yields 3.45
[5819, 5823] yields 3.42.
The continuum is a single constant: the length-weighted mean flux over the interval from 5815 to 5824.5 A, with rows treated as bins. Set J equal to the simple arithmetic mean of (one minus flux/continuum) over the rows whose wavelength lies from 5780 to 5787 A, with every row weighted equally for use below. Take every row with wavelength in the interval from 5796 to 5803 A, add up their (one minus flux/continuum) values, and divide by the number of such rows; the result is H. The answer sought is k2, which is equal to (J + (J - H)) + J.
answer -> -0.29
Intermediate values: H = -0.048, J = -0.113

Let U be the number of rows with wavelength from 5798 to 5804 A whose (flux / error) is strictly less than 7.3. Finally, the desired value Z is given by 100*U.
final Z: 300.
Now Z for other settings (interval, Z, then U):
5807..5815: 600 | 6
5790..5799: 0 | 0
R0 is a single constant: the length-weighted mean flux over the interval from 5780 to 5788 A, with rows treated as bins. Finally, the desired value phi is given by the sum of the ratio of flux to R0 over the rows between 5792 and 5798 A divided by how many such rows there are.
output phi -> 0.973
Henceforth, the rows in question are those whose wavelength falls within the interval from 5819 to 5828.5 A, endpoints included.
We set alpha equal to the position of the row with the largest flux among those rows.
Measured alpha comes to 5826.50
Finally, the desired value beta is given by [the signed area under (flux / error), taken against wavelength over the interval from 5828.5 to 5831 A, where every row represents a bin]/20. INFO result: 1.0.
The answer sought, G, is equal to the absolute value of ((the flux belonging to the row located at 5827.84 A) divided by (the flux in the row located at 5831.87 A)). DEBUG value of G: 1.2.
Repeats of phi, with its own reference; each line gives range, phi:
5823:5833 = 0.926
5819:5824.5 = 0.853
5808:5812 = 0.791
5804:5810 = 0.848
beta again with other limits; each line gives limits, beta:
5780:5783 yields 2.0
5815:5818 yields 1.1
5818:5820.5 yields 0.9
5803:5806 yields 0.8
